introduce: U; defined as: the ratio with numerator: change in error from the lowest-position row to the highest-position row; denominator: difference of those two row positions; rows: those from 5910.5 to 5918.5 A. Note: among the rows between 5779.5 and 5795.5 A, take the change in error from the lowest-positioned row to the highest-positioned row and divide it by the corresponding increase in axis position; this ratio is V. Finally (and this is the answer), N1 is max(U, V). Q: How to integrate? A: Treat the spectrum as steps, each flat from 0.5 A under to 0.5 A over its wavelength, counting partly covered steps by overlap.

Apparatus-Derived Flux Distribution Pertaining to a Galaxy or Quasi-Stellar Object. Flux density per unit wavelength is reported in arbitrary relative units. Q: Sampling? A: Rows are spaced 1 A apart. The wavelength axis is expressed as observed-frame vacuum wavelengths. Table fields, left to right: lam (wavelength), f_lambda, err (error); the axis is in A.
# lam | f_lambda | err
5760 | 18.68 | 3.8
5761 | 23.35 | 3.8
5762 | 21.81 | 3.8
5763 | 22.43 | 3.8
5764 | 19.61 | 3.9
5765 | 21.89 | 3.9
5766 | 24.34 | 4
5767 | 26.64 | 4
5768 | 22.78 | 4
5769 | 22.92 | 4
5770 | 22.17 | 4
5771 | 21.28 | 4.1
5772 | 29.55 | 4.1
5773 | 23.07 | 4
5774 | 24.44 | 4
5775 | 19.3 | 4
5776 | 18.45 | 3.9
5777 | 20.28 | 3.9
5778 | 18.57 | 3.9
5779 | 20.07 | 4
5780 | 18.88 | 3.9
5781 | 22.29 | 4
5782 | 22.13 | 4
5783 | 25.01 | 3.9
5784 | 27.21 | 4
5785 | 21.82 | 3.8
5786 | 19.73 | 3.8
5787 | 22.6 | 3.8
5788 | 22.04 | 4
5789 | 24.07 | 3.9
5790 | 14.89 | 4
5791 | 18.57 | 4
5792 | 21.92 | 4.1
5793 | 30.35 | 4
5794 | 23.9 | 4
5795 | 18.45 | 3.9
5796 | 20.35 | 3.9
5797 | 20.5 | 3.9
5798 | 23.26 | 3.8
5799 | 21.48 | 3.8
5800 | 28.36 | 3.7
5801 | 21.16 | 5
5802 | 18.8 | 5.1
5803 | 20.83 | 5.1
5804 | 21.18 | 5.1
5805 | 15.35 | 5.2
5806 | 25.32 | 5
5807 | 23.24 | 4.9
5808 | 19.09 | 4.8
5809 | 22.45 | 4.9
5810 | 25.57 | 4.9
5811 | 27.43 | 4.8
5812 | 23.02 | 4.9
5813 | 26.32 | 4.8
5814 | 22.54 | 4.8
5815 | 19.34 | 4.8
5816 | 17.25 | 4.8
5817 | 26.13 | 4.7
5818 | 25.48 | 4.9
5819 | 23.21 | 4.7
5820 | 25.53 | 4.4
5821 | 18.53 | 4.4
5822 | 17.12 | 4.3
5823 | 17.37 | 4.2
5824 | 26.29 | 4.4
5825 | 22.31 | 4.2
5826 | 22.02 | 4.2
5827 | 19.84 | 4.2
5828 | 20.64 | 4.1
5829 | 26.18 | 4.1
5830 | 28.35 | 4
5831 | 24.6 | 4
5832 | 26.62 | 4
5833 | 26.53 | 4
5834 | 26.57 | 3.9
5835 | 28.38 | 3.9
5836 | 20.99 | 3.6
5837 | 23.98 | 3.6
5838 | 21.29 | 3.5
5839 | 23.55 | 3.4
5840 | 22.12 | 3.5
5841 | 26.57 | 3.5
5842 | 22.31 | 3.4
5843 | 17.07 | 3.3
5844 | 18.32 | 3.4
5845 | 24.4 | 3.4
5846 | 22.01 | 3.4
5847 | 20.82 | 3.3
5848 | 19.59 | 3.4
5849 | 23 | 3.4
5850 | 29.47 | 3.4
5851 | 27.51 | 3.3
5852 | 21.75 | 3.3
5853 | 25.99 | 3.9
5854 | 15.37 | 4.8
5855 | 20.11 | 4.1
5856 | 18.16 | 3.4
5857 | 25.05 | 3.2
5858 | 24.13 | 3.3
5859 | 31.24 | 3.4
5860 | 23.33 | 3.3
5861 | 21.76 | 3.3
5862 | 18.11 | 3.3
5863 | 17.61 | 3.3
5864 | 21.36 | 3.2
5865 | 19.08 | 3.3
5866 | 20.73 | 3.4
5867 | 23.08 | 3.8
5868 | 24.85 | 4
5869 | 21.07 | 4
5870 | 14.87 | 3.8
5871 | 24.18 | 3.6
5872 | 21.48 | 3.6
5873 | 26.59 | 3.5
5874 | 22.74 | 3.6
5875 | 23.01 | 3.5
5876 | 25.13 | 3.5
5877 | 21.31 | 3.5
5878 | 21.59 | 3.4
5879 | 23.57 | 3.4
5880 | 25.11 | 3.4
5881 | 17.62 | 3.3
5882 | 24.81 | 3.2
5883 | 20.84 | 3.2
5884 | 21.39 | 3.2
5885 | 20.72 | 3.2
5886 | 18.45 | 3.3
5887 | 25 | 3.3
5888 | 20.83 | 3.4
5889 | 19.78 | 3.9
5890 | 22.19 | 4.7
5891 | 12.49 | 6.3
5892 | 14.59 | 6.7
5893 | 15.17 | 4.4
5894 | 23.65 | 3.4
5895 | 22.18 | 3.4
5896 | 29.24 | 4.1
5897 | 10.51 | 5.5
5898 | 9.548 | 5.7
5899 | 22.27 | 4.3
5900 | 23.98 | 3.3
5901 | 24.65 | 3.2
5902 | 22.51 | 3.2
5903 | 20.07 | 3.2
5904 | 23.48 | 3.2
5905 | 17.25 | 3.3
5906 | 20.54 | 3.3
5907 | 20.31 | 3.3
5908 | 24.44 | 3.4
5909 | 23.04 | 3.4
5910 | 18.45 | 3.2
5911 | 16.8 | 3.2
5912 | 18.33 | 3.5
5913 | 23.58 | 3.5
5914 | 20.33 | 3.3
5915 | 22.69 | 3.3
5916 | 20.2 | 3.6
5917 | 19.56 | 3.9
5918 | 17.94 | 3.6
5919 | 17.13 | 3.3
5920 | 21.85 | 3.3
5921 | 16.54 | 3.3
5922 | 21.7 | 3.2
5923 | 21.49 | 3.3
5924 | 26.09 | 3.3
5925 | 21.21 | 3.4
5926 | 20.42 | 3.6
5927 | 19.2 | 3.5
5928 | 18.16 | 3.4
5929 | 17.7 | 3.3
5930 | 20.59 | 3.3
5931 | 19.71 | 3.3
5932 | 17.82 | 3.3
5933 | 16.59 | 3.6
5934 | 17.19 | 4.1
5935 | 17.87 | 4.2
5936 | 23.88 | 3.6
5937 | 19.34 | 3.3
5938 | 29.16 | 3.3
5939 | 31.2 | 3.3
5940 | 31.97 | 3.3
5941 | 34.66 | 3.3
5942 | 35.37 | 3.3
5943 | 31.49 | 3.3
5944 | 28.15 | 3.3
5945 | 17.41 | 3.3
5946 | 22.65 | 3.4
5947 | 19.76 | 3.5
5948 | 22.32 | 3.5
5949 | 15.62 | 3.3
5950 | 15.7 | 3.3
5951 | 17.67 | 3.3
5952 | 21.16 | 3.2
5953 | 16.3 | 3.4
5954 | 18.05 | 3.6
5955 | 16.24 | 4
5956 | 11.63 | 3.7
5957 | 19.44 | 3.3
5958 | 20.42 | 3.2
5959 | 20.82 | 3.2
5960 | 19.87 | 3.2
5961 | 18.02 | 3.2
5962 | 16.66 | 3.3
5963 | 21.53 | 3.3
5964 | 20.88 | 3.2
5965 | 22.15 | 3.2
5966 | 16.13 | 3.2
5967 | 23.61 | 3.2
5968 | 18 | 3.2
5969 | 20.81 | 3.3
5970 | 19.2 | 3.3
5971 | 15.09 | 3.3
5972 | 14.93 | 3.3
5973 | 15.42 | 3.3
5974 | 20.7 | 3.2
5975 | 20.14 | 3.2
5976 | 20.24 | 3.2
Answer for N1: 0.06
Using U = 0.06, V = 0.00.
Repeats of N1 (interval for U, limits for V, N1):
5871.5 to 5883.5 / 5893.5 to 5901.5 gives -0.03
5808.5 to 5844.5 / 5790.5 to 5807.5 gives 0.06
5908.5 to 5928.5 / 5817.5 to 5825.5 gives 0.00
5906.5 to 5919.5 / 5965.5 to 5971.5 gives 0.02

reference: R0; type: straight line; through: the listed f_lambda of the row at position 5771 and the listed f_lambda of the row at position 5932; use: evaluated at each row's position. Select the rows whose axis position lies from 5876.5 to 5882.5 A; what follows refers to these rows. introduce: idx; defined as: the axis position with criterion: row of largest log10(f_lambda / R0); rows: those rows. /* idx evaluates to 5880 A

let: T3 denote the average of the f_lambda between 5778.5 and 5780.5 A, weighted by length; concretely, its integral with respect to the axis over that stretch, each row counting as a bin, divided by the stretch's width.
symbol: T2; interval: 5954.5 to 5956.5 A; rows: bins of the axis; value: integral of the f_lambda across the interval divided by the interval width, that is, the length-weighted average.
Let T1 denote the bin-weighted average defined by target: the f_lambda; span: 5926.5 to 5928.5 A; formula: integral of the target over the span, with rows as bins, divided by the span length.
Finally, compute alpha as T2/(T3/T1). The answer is 13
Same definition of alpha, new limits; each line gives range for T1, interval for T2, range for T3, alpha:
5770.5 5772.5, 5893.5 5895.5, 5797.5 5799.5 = 26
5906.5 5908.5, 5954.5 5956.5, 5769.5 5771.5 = 14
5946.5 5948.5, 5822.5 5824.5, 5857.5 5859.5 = 17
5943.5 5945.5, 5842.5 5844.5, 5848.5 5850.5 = 15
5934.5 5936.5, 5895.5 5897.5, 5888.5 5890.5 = 20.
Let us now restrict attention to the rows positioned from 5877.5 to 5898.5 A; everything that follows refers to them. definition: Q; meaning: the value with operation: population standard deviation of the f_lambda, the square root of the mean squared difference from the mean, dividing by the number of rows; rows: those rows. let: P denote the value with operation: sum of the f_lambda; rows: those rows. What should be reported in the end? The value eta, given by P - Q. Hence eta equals 414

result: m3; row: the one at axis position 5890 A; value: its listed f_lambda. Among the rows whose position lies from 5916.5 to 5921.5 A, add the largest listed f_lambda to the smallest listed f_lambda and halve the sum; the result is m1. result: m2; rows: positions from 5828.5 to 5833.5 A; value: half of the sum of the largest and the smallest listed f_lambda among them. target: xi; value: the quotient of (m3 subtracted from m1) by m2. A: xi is -0.11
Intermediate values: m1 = 19.2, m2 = 26.5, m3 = 22.19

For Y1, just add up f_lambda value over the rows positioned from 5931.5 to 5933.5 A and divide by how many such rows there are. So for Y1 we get 17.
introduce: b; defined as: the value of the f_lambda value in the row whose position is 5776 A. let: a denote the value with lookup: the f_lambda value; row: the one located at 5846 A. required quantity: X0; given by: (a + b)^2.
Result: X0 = 1637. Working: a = 22.01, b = 18.45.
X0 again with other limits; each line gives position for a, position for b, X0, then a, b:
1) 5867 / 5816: 1627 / 23.08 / 17.25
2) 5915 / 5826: 1999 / 22.69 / 22.02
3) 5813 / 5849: 2432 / 26.32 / 23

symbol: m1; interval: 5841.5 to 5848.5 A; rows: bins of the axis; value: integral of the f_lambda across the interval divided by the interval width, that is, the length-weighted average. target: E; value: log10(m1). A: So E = 1.31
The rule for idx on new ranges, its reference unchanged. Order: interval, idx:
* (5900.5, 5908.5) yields 5901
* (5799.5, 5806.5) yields 5800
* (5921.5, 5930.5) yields 5924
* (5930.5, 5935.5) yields 5931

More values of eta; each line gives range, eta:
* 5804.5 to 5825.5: 465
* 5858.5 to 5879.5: 463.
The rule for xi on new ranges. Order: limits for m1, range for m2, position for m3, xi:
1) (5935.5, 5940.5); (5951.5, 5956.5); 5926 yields 0.32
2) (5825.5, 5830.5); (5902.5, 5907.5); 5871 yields 0.00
